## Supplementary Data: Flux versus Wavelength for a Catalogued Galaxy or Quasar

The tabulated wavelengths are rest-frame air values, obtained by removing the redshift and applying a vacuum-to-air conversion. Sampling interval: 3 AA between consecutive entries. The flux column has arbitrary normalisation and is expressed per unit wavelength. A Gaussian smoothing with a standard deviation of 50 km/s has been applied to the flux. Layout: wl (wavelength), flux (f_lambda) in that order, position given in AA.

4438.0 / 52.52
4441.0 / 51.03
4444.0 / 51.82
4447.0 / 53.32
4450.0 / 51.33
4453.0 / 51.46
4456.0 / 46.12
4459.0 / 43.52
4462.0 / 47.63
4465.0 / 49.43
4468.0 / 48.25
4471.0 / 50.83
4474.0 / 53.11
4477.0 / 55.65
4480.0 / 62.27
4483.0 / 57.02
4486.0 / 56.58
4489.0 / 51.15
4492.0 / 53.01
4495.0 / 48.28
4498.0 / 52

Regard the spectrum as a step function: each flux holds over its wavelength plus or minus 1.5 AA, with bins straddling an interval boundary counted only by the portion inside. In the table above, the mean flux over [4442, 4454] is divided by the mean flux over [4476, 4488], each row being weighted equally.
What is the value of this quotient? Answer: 0.90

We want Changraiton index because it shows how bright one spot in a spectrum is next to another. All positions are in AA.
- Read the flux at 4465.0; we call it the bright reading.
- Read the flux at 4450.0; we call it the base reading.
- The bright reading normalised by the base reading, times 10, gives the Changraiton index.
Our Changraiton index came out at 9.6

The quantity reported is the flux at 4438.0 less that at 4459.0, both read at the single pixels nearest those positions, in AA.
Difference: 9.0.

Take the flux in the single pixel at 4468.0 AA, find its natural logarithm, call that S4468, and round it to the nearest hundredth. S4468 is 3.88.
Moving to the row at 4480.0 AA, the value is 4.13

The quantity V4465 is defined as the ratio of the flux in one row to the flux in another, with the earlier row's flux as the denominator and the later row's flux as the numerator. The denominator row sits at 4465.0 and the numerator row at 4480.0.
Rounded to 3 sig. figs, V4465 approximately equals 1.26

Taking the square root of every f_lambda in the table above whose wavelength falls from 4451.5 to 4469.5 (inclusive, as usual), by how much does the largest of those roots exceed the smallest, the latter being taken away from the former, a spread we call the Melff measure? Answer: 0.58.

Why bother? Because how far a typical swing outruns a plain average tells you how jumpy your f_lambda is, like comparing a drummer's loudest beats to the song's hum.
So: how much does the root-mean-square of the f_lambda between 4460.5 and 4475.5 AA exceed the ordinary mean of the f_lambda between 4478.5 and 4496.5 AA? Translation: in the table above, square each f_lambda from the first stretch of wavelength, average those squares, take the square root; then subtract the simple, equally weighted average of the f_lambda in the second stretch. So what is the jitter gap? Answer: -4.8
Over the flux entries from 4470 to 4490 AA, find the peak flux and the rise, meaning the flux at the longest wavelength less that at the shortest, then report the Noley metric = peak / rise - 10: 185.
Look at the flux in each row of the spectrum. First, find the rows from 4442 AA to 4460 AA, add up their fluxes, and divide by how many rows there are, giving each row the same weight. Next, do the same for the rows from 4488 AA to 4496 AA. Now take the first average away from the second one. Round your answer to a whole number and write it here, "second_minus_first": 1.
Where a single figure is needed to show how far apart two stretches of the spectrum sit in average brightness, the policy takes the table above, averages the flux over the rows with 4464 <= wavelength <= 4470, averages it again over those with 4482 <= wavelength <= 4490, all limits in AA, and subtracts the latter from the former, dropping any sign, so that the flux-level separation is 6.1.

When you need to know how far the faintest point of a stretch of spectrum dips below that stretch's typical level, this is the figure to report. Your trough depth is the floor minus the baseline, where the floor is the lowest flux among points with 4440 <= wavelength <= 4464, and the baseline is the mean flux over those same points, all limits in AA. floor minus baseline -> -6.0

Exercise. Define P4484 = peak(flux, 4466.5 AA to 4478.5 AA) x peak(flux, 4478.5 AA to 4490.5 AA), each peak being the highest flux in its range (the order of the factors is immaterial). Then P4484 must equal 3465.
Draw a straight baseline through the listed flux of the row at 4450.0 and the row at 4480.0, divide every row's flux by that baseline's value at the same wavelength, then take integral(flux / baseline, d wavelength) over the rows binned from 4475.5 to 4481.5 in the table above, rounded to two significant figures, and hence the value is 5.7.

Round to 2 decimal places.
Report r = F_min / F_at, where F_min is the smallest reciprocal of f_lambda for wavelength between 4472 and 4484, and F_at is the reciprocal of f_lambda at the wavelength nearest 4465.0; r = 0.79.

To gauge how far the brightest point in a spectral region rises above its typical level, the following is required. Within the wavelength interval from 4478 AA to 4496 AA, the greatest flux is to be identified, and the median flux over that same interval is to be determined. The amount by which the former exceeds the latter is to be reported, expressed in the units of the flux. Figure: 7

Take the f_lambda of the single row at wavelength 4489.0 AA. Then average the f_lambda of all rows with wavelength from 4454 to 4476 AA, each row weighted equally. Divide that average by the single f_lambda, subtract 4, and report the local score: -3.05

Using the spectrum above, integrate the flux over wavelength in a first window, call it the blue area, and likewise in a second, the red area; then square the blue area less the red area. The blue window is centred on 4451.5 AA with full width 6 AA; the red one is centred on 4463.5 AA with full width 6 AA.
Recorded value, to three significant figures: 295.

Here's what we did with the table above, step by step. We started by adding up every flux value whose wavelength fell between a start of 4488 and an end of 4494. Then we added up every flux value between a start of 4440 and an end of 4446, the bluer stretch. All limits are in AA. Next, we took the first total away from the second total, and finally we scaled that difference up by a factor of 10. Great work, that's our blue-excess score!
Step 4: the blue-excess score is -13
